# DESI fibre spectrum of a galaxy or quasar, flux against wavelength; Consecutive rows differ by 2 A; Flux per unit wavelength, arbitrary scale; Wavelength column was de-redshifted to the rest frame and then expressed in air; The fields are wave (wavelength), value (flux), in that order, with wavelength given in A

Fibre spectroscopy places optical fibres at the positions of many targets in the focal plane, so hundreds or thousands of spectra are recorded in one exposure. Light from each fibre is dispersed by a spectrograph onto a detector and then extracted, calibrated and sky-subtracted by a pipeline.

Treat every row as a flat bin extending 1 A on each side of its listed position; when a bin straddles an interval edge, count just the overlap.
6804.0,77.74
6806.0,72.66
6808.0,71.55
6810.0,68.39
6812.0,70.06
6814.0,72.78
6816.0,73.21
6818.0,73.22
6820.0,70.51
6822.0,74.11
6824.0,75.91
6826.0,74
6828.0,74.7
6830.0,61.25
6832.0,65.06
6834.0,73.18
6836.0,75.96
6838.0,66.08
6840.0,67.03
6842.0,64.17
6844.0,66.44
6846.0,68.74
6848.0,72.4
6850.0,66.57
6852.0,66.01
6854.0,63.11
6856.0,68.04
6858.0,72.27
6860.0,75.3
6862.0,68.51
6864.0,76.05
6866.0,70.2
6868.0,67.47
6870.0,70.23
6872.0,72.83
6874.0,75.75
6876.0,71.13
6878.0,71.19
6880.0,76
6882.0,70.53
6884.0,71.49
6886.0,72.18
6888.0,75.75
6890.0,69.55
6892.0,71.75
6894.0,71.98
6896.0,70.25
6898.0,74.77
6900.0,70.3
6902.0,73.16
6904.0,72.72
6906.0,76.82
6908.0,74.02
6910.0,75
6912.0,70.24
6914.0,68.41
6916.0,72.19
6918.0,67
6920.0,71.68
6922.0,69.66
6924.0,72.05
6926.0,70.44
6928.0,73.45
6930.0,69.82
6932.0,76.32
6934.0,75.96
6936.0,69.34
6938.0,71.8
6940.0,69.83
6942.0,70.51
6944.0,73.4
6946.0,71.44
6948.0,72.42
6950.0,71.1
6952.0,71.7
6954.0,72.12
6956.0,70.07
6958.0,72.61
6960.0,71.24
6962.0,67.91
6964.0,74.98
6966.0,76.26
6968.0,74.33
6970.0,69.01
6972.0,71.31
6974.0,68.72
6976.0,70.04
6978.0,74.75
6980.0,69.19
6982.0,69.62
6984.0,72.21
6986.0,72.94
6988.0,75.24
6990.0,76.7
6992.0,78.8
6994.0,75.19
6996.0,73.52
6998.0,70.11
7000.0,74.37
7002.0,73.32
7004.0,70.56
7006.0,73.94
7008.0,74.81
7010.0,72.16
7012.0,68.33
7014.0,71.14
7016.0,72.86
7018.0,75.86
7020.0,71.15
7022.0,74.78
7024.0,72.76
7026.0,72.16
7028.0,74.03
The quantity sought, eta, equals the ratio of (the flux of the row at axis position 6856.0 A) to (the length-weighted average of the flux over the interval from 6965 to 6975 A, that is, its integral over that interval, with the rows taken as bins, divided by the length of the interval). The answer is 0.95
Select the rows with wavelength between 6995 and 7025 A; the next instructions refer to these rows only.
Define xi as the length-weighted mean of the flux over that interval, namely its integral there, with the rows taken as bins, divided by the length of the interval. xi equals 72.6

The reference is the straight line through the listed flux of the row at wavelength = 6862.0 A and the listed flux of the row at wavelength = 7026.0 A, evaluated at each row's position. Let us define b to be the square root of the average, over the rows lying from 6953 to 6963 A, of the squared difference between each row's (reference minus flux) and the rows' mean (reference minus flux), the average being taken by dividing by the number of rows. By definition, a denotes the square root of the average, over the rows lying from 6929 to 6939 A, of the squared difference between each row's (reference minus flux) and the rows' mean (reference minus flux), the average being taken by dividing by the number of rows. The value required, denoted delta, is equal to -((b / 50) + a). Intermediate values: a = 3.0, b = 1.7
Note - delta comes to -3.0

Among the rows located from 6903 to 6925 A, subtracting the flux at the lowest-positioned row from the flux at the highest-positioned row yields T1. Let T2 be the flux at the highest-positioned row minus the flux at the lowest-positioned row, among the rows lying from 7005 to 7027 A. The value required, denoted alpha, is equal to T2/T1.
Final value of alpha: 2.7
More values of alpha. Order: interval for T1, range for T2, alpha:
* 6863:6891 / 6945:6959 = -0.2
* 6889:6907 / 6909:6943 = -0.6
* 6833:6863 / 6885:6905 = -0.1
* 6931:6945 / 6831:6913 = -1.8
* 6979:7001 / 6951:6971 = -0.5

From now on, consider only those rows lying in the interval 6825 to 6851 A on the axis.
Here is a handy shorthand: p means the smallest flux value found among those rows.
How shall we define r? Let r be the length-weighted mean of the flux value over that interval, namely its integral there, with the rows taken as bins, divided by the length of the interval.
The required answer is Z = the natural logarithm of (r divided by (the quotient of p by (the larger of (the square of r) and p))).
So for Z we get 8.58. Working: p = 61.25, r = 68.9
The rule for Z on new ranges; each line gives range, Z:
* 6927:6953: 8.59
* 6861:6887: 8.61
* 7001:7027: 8.63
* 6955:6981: 8.59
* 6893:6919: 8.63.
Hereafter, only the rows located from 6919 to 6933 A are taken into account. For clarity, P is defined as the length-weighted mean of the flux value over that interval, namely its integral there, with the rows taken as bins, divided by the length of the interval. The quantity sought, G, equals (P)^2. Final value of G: 5172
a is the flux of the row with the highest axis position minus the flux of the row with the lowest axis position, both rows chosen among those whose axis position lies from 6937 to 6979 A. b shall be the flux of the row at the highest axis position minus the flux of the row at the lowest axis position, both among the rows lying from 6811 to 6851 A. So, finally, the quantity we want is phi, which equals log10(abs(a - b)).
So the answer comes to 0.81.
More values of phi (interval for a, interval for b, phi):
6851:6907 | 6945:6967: 0.78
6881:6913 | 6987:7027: 0.45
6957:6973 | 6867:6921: 0.74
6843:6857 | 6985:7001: -0.77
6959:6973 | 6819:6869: 0.49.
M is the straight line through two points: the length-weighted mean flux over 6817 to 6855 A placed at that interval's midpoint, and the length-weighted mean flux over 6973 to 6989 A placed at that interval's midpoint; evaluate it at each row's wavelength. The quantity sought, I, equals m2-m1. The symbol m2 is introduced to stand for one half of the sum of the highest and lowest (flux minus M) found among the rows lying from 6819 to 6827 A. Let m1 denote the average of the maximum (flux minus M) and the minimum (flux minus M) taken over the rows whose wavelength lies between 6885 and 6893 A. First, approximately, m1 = 2.5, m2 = 4.0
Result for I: 2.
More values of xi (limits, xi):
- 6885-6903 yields 72.2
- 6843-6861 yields 68.8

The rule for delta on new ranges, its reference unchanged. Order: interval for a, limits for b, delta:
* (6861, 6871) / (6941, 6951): -3.0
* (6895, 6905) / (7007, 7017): -1.8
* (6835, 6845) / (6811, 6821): -4.2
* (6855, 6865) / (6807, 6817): -3.3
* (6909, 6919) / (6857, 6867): -2.9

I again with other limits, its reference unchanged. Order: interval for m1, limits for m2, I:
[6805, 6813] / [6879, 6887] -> 2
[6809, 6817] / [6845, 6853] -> -2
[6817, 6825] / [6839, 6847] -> -7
